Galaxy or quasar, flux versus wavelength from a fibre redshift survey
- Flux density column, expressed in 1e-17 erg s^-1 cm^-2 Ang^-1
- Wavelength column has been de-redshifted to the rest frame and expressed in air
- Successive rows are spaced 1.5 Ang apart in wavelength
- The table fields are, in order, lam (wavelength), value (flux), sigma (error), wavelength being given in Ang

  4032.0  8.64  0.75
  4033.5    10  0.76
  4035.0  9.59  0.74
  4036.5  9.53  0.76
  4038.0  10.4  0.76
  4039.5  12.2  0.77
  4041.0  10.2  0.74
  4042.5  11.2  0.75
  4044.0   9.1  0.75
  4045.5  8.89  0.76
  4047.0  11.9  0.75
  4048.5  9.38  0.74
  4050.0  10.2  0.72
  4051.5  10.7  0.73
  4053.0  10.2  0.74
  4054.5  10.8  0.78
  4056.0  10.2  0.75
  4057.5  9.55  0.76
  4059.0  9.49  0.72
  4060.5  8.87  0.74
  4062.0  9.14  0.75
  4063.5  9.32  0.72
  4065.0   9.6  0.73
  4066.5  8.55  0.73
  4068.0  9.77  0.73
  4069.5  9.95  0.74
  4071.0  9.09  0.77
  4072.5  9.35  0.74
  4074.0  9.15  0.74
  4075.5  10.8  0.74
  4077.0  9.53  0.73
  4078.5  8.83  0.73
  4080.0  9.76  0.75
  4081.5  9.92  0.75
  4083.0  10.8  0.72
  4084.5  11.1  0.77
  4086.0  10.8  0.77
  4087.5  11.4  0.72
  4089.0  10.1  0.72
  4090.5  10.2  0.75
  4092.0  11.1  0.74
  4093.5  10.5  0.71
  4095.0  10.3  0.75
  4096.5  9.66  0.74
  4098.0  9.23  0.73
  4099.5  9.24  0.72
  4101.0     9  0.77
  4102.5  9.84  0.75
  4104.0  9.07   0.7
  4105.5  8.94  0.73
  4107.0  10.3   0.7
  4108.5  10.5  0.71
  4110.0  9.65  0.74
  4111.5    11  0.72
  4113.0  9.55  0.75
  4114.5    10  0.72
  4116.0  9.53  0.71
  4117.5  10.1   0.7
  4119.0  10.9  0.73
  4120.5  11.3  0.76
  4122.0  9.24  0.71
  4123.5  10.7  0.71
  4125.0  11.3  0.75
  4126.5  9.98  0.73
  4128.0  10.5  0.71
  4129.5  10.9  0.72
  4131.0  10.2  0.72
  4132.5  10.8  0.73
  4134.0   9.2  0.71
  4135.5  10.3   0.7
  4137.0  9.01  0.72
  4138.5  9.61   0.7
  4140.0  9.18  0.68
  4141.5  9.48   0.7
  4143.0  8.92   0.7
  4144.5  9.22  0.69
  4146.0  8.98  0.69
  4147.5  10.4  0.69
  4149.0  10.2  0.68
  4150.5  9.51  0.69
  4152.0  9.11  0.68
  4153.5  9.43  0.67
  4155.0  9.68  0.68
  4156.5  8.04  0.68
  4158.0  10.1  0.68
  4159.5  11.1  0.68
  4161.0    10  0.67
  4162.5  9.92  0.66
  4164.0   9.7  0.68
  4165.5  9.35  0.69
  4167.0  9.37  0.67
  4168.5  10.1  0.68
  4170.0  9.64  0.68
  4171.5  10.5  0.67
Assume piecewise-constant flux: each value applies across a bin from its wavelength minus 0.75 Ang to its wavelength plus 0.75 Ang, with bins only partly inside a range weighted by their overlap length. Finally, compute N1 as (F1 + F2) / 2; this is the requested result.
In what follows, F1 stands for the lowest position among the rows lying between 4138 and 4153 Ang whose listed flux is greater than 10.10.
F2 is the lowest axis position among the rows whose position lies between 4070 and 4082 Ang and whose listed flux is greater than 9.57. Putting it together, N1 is 4111.5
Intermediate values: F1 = 4147.5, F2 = 4075.5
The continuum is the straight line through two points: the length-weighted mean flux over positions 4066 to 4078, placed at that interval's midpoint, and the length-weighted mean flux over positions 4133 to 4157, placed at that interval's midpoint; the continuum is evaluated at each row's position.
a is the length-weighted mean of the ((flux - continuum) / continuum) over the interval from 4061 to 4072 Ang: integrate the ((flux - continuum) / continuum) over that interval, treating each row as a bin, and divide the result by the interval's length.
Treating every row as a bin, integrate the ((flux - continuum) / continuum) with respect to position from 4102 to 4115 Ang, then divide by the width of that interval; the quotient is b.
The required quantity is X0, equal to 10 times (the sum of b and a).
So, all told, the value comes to 0.2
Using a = -0.021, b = 0.04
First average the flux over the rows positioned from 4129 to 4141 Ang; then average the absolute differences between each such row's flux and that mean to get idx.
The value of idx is 0.650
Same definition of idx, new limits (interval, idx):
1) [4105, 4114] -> 0.610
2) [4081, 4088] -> 0.357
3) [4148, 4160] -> 0.624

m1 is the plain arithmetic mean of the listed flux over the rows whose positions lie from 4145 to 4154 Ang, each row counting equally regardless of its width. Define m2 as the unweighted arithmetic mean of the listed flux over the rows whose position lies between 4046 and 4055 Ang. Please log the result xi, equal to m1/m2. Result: 0.91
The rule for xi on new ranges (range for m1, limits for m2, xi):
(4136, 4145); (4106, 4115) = 0.91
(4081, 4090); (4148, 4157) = 1.15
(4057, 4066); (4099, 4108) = 0.99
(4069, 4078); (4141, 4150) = 1.01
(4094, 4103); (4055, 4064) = 1.01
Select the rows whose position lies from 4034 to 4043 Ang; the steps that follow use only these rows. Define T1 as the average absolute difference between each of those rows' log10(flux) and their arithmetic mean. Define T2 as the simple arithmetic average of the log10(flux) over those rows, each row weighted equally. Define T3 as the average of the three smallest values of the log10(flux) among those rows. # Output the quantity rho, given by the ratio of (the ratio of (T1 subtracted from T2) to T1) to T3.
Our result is 32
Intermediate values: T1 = 0.032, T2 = 1.02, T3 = 0.990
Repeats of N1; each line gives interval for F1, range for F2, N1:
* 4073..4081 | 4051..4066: 4063.5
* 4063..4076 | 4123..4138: 4099.5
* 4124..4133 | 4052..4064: 4089.0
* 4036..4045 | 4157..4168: 4098.0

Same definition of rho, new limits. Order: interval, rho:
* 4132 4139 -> 37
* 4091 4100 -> 37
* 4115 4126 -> 34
